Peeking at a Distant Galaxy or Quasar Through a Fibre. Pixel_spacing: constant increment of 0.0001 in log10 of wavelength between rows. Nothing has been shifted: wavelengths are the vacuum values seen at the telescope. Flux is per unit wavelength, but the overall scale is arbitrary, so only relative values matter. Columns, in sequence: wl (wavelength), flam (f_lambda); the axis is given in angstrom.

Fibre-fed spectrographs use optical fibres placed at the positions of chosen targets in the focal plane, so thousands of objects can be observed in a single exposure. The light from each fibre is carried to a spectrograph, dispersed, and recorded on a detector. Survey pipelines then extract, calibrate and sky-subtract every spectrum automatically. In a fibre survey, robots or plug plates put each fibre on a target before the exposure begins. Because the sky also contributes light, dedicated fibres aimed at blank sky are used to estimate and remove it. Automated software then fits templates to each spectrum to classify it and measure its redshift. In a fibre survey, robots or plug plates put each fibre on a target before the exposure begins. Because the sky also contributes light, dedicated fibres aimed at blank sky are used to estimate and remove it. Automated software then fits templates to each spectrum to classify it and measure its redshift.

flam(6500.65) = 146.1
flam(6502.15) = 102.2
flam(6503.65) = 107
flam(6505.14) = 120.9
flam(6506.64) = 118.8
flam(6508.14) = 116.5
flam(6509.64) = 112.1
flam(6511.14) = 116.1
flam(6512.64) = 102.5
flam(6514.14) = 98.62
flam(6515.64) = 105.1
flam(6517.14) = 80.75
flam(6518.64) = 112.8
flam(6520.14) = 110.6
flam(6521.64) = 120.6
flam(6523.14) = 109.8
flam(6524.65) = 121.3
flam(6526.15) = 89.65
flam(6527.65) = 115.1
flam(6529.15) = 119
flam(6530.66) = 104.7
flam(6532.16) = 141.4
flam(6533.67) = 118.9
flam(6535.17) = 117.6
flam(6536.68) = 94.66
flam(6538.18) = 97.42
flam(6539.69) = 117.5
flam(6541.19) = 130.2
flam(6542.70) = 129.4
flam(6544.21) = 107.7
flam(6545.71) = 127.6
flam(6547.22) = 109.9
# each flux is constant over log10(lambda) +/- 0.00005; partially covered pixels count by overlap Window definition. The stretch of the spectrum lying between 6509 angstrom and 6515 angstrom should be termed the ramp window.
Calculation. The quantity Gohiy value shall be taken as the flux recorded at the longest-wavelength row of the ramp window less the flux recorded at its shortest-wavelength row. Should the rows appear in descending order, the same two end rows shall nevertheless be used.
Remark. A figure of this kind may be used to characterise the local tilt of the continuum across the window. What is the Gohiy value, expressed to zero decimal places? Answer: -13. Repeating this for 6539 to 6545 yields -10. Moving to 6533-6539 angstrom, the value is -21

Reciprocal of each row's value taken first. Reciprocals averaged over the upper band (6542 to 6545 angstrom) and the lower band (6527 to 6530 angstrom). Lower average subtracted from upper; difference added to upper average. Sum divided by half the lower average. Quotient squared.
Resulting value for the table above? 3.9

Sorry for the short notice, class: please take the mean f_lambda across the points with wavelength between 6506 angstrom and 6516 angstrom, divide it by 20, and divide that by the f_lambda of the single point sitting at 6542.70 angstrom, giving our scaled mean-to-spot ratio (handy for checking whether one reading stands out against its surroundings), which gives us 0.0425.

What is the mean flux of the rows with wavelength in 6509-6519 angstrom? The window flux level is 104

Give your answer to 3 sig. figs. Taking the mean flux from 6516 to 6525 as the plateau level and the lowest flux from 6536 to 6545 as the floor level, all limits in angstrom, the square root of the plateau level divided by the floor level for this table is 1.07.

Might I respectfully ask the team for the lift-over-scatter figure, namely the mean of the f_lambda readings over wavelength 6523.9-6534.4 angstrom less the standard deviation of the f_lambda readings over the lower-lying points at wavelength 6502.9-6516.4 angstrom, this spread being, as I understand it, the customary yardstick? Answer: 108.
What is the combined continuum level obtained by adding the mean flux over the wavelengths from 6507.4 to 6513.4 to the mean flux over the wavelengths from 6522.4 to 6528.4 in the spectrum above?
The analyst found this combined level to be 221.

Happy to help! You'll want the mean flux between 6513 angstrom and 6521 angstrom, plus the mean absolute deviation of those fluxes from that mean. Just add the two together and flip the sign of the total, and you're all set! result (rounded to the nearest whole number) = -111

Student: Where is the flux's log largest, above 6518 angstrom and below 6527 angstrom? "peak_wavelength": 6524.65 angstrom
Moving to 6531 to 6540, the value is 6532.16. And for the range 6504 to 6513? 6505.14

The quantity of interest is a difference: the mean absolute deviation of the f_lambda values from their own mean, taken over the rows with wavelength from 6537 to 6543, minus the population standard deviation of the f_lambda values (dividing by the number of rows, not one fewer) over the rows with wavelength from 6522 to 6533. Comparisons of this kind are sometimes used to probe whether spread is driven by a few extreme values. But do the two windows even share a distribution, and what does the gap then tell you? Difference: -4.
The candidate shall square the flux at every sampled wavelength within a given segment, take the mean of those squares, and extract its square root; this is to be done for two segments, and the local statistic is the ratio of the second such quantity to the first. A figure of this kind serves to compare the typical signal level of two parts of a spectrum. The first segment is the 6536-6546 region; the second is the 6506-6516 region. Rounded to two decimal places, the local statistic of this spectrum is 0.95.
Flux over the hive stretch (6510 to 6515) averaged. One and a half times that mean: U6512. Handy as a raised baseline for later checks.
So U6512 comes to 159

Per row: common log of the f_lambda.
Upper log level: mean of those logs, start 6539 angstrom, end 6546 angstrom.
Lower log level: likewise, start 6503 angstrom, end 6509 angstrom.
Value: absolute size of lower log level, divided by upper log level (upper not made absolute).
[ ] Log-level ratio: 0.989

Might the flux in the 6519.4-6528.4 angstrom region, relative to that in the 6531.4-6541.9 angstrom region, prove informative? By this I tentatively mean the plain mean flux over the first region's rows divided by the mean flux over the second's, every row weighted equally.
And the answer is 0.95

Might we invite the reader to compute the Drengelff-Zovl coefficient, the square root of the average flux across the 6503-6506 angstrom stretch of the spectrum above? 10.7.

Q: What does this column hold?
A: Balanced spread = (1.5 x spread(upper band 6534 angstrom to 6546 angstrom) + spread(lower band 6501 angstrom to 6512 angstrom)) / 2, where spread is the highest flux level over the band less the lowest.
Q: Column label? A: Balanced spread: 36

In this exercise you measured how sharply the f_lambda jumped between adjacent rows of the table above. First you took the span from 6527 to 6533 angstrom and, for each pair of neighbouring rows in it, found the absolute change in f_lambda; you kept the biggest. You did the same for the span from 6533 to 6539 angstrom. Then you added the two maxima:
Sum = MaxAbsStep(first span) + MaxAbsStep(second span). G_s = 60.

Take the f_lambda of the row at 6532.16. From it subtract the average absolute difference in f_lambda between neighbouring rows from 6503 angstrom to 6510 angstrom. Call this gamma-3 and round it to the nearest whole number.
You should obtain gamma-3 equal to 136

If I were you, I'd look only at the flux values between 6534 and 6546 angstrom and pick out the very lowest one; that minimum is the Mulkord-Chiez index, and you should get 94.66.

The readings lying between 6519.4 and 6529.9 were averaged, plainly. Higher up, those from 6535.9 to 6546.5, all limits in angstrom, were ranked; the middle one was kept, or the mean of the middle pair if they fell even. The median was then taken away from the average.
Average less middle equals -5.2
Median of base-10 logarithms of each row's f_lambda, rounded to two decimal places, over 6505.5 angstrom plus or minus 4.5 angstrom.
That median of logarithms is 2.06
